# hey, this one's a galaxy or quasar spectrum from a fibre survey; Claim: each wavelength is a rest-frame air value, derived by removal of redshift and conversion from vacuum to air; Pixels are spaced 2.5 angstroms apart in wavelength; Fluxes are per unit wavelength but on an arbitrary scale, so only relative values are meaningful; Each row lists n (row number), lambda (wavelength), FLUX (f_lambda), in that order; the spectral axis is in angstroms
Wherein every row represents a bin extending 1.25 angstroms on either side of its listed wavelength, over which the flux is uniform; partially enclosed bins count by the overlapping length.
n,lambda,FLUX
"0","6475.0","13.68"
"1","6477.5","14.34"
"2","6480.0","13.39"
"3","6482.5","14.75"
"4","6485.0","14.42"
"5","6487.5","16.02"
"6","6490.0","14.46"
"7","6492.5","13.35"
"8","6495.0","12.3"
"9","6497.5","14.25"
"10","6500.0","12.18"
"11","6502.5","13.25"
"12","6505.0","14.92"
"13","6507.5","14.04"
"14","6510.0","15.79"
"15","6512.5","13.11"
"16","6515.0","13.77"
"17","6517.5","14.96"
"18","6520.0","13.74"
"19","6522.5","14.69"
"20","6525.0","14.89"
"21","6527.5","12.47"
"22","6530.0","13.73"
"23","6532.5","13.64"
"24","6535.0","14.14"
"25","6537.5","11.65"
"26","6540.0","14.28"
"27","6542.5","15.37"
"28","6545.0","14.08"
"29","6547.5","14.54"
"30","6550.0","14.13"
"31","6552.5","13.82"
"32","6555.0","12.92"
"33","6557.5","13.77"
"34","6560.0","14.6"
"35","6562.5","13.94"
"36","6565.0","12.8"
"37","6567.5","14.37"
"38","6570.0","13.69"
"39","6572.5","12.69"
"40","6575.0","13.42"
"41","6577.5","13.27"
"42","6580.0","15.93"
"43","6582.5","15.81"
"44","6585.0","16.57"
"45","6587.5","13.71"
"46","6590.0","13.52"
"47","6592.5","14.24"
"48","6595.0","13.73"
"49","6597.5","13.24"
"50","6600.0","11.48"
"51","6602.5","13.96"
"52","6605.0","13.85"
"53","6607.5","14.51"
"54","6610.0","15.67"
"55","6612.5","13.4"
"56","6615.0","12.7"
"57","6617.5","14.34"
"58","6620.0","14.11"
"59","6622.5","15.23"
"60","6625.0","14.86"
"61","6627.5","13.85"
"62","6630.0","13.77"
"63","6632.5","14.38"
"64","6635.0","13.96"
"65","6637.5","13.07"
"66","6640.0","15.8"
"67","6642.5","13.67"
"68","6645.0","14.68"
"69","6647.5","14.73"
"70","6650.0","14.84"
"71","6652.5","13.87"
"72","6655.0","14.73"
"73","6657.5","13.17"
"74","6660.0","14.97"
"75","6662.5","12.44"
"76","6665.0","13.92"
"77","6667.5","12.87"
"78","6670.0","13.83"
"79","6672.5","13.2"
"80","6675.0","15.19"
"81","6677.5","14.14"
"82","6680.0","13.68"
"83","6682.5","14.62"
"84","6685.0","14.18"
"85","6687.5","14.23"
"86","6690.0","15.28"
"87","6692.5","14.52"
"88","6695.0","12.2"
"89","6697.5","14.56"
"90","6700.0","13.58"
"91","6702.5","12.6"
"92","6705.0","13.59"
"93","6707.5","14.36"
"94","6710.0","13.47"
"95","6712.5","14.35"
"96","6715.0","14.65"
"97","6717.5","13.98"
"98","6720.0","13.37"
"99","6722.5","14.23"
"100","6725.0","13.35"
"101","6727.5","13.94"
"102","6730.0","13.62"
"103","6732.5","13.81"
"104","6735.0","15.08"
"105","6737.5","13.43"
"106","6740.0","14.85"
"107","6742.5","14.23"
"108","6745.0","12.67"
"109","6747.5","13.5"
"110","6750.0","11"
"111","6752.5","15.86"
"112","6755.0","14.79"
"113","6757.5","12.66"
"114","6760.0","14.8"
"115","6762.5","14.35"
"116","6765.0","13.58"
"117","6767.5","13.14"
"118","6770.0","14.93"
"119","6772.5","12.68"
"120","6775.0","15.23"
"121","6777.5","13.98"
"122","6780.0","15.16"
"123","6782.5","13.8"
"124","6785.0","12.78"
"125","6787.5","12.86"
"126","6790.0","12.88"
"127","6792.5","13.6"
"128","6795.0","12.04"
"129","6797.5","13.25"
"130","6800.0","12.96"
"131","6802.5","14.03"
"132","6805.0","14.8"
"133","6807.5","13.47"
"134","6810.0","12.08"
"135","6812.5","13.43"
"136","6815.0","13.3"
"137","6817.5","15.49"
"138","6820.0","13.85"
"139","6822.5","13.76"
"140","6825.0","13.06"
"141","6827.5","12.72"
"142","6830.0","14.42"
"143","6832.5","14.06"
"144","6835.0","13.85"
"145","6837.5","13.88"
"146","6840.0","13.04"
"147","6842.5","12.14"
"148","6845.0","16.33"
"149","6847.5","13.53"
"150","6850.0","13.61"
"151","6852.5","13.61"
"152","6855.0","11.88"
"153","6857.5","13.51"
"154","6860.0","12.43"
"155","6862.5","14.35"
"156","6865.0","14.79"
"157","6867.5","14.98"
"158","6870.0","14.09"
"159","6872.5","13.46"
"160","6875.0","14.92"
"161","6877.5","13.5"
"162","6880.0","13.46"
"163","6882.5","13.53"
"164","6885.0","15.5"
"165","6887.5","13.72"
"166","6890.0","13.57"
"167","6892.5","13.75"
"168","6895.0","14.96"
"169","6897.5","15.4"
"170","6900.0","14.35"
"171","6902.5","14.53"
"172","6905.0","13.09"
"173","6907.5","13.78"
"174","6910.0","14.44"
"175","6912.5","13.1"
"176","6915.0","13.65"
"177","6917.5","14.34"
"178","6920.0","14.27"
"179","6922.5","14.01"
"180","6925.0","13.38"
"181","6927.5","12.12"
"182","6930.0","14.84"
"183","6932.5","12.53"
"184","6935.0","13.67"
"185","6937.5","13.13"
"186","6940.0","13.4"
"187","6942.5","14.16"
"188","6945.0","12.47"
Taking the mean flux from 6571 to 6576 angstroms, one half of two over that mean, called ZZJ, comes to 0.077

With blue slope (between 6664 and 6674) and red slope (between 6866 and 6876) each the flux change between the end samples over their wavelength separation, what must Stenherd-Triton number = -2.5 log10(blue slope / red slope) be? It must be -2.7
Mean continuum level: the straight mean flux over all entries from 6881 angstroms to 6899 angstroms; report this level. 14.3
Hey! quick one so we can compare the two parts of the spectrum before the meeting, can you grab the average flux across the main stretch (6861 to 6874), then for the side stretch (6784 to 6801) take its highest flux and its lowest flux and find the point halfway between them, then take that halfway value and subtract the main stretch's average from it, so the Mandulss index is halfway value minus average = -1.5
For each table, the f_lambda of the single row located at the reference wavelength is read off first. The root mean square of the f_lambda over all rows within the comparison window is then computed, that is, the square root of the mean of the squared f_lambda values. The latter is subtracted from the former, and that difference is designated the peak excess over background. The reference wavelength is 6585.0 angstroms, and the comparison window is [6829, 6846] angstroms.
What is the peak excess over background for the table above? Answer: 2.6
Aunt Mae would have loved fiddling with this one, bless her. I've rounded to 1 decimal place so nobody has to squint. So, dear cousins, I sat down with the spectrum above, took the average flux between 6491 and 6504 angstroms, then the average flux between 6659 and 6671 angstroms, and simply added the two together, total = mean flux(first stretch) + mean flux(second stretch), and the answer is 26.7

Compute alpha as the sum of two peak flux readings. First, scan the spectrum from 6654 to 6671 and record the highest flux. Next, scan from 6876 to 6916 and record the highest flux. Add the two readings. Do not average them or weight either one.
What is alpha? 30.5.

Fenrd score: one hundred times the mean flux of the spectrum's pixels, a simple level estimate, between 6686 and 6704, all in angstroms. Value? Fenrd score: 1385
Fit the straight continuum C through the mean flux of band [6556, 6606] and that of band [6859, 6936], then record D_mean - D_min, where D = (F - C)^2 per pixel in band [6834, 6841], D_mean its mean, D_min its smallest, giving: 0.27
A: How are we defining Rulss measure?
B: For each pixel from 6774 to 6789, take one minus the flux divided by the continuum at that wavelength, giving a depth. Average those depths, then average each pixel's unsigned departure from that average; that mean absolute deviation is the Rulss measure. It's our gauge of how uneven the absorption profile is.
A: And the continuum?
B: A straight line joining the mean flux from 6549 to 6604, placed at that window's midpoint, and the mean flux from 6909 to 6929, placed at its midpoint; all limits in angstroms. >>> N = 0.060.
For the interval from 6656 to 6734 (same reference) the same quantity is 0.043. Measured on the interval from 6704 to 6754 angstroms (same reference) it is 0.050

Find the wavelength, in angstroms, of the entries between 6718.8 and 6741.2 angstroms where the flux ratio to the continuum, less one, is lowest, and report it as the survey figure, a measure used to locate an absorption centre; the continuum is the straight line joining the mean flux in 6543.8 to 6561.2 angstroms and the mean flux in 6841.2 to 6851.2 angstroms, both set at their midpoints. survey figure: 6725.0 angstroms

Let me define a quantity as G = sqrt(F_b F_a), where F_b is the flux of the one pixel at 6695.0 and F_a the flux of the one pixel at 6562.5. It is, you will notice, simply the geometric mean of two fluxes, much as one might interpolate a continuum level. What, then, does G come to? 13.0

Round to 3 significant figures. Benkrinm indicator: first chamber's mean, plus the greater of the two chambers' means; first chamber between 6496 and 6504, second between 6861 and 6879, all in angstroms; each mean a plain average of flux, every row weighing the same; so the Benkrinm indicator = 27.5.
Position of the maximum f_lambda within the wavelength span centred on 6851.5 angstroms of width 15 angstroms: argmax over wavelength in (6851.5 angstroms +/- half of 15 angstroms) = 6845.0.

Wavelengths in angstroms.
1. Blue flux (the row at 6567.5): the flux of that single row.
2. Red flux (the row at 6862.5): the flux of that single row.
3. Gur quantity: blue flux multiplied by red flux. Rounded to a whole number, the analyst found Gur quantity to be 206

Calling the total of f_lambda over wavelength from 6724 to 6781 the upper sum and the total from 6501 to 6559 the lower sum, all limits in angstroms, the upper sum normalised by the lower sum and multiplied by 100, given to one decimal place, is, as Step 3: 99.7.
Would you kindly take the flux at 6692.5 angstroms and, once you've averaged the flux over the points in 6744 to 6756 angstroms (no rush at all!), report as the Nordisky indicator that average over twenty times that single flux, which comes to 0.0467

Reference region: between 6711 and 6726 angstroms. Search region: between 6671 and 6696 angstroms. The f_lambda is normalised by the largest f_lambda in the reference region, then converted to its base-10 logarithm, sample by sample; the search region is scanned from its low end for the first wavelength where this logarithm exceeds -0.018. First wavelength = 6675.0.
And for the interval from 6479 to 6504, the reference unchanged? 6482.5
